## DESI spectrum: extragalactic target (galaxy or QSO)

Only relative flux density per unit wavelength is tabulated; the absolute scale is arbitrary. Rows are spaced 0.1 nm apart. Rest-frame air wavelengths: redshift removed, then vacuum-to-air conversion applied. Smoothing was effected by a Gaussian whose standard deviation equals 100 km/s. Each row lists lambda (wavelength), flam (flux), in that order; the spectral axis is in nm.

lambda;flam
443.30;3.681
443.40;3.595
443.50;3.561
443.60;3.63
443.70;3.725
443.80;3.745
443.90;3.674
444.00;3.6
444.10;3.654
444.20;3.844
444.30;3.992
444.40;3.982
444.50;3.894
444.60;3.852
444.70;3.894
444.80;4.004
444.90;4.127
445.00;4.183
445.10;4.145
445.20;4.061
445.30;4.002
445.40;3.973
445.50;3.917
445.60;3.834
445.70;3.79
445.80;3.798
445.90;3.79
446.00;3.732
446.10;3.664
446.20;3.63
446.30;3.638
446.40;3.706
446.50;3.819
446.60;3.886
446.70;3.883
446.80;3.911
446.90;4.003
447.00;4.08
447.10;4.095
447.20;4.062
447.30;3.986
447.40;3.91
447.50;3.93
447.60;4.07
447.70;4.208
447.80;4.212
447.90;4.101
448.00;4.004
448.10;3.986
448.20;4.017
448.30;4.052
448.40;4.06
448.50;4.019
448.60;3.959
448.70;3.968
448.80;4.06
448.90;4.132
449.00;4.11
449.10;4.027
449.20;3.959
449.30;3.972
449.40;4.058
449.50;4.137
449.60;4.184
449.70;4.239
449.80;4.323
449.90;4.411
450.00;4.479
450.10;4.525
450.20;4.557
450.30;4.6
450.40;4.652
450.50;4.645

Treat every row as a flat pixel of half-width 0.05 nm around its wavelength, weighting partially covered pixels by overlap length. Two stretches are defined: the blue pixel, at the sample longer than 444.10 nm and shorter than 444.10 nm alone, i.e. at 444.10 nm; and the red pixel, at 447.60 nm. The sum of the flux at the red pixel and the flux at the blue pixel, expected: 7.7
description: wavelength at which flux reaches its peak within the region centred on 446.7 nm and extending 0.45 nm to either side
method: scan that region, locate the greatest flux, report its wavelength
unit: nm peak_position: 447.10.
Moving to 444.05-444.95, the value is 444.90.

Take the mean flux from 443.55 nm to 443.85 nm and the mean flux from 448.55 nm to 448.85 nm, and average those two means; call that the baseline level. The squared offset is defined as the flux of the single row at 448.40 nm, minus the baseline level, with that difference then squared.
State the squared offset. 0.0450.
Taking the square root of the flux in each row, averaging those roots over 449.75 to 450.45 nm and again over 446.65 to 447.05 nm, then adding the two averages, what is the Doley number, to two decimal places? 4.11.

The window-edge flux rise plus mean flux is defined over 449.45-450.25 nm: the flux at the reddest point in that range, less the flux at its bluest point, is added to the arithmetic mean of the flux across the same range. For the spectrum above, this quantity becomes 4.78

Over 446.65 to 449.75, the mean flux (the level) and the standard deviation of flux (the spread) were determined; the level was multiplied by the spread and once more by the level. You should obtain 1.5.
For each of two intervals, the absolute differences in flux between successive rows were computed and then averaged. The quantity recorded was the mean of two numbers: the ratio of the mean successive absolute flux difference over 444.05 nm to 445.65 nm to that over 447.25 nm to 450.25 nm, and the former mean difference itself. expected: 0.69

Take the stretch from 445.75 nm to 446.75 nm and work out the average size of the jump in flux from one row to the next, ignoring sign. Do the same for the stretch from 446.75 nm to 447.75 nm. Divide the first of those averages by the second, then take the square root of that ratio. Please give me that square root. 0.80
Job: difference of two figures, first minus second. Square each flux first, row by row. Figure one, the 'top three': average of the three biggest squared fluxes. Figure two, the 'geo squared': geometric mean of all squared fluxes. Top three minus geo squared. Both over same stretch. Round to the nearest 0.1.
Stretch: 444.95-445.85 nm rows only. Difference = 1.3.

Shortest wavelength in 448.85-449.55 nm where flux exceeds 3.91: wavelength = 448.90 nm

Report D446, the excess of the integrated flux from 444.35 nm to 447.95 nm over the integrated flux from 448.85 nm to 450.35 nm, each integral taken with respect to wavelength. 8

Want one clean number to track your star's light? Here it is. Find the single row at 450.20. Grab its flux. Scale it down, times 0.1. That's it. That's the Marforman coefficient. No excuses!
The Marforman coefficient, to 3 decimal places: 0.456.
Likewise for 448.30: 0.405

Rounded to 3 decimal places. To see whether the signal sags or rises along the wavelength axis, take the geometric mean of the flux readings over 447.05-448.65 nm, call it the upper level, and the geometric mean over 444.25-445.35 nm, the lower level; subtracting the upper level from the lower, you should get -0.030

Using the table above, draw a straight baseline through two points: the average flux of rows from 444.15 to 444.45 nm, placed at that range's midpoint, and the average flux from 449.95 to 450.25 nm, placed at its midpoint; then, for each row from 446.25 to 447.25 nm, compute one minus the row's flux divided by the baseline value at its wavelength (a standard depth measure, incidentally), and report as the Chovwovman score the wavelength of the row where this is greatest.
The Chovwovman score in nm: 446.30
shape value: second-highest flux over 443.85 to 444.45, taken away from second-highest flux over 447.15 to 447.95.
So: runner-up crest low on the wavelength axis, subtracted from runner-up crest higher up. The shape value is 0.23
